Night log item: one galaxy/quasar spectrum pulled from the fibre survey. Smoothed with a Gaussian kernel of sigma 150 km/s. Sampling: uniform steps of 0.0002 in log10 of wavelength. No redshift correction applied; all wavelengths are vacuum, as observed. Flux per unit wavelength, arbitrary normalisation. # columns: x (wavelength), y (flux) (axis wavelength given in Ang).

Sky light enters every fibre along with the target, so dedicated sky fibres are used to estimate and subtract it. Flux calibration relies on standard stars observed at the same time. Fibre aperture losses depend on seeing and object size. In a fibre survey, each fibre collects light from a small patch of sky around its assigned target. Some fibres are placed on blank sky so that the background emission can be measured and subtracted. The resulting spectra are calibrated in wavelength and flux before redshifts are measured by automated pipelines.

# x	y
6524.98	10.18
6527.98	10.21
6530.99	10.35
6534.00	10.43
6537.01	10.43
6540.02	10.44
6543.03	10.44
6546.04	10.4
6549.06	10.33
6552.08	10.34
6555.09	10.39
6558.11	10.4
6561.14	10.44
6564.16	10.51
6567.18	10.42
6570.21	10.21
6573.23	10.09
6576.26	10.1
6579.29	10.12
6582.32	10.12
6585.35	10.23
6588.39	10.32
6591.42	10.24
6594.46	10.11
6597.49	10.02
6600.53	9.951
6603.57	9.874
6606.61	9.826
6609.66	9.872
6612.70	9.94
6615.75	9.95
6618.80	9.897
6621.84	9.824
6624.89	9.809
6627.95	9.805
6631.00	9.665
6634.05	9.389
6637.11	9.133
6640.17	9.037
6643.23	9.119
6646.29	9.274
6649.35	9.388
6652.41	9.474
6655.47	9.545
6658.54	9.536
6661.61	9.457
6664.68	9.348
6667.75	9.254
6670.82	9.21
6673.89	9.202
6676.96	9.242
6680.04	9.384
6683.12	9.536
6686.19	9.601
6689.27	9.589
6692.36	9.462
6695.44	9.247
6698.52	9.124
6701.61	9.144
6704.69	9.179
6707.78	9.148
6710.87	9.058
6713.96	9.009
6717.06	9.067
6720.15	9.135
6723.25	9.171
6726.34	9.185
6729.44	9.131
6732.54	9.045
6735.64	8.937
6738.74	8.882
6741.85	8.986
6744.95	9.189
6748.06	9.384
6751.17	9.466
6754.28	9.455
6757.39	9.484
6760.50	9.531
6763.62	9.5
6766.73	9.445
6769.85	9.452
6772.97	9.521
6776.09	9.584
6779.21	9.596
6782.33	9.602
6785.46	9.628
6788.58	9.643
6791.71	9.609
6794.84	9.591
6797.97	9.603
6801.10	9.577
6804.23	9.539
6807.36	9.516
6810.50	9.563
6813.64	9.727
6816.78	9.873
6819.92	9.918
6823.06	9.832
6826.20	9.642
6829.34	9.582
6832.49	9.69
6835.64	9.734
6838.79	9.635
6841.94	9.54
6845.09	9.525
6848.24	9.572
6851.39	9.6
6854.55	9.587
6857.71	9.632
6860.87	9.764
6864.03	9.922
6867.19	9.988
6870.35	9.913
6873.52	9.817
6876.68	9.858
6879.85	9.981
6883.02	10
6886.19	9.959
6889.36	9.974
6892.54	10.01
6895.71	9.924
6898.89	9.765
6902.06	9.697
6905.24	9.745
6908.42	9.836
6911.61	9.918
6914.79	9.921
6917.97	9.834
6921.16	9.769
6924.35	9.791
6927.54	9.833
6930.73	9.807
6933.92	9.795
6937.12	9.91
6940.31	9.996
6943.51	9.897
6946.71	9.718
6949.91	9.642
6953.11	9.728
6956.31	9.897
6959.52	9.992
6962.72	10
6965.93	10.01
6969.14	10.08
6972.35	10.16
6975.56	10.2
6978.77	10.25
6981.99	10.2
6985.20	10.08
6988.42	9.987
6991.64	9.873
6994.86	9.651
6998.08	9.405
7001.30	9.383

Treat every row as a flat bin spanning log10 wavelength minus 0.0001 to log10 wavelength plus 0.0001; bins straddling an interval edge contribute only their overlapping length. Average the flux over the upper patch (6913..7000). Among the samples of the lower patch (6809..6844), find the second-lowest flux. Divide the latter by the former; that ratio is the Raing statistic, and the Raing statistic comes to 0.97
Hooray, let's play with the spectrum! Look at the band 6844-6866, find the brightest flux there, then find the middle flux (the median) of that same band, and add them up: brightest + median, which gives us 19.5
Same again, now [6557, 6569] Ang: 20.9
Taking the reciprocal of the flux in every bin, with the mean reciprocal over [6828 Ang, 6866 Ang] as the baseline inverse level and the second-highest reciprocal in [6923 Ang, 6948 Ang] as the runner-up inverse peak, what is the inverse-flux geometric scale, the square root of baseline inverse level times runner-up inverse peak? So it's 0.1029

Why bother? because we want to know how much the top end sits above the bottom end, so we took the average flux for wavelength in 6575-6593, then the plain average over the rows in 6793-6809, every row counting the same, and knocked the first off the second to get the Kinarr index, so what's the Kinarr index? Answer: -0.62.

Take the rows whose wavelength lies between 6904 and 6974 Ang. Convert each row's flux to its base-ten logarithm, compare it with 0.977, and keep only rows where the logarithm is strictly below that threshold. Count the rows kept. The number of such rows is 0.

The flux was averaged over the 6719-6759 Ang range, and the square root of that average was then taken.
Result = 3.03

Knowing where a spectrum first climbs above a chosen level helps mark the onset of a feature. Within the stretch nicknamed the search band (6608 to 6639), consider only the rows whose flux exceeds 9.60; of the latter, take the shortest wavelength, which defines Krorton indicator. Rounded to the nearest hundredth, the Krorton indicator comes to 6609.66 Ang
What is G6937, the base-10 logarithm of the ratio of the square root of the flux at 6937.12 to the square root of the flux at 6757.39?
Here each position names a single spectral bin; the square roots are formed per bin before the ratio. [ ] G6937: 0.010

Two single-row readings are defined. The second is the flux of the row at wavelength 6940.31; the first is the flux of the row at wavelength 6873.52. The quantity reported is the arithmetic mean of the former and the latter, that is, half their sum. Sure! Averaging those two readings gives 9.9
